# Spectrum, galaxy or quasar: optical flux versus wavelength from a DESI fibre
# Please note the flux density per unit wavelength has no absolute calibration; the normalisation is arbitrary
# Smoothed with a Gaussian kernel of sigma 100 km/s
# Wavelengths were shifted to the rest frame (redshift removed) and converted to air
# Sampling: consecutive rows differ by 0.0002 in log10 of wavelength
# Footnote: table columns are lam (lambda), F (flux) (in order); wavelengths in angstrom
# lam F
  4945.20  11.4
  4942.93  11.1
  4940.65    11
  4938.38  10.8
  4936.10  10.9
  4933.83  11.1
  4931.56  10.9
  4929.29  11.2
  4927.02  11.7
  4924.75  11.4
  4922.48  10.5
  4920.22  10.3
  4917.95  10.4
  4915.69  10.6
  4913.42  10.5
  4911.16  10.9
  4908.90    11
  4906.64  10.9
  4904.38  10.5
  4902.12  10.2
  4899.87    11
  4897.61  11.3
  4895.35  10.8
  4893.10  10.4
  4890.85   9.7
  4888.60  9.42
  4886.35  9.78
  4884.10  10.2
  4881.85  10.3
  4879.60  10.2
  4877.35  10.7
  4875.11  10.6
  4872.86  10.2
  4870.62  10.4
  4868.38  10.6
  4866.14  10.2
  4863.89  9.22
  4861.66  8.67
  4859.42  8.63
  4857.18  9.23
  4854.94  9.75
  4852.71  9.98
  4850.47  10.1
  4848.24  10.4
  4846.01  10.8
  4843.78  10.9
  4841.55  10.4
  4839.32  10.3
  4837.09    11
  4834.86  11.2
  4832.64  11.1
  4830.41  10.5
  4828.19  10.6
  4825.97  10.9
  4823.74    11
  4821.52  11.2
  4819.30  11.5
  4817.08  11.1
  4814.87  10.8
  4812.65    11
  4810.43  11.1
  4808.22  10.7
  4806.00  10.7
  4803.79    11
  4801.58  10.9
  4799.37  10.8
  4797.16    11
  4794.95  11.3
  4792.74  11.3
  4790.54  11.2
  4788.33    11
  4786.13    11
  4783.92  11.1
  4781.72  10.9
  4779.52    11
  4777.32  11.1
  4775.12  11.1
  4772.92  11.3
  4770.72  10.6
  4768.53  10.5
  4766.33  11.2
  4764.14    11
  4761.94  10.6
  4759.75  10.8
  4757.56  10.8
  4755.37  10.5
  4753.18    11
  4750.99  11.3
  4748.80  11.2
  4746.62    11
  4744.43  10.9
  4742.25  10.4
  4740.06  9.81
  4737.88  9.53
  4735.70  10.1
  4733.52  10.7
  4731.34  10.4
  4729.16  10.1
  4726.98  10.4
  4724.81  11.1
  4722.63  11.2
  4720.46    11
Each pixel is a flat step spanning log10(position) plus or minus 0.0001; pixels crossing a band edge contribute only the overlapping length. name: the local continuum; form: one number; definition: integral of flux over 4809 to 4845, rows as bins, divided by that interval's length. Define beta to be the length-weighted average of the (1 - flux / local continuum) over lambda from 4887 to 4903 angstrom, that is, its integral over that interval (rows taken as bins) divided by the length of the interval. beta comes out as 0.048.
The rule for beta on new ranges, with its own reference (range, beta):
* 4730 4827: 0.004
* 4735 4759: 0.028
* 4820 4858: 0.031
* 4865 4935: 0.030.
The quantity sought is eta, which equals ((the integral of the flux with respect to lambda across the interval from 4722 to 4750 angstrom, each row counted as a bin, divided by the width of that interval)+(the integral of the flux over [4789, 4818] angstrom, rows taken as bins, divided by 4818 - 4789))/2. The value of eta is 10.8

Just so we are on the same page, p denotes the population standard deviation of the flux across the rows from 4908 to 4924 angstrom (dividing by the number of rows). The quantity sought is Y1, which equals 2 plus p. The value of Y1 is 2.24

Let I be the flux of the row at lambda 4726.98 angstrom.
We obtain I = 10.4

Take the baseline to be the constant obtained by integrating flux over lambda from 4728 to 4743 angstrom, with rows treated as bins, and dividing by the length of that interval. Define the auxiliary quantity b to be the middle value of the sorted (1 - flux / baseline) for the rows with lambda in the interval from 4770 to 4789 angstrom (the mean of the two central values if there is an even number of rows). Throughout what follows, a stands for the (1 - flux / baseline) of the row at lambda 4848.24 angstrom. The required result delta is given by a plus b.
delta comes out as -0.11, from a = -0.03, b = -0.085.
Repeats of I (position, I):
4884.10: 10.2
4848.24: 10.4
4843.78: 10.9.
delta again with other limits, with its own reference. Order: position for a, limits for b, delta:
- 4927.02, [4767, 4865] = -0.23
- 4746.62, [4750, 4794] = -0.17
